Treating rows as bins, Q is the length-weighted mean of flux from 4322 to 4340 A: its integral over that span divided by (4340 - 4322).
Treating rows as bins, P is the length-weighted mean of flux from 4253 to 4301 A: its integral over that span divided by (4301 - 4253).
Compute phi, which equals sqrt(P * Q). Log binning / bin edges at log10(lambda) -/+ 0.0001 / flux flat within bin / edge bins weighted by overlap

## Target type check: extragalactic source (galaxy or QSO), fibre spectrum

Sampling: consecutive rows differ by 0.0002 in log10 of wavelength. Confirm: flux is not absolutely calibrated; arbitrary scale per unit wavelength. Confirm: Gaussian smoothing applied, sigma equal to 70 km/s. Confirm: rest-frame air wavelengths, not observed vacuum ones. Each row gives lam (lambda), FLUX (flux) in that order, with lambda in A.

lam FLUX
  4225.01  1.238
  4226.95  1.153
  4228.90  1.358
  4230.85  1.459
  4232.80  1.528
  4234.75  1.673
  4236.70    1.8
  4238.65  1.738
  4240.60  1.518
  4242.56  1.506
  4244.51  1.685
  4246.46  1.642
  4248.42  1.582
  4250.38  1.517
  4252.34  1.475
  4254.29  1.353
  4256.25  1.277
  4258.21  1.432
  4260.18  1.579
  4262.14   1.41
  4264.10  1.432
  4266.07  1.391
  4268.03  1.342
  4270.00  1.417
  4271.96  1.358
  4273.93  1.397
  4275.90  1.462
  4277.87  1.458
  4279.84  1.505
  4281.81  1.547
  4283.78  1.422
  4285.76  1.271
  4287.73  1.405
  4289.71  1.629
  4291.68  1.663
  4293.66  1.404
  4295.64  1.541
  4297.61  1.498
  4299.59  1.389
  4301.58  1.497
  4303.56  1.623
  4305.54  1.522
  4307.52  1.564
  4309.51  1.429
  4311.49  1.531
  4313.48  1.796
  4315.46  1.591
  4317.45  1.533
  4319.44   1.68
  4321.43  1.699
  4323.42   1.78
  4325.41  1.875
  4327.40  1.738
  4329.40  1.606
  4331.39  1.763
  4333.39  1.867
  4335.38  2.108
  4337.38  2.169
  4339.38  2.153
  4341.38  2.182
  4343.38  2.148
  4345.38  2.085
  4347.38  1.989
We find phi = 1.65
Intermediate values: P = 1.44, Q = 1.89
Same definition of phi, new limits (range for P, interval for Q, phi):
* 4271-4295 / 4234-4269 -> 1.49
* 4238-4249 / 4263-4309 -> 1.54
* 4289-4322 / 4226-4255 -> 1.55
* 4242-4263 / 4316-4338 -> 1.64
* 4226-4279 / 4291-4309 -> 1.50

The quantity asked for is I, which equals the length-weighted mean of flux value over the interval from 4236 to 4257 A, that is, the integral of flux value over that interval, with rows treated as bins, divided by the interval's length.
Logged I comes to 1.55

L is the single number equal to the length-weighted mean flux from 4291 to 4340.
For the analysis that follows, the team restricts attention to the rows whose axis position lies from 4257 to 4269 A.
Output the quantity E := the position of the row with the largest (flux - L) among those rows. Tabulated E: 4260.18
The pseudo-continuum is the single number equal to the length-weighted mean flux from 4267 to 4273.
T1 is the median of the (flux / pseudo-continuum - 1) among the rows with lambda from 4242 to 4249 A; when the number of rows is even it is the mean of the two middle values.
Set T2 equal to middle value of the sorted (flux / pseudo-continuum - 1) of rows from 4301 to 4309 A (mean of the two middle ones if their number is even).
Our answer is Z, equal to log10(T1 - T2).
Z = -1.3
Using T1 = 0.173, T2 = 0.12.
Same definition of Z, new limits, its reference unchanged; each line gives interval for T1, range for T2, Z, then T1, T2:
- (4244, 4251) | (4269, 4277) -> -0.8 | 0.173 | 0.02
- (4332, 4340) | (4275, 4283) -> -0.3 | 0.551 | 0.08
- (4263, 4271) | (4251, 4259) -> -2.1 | 0.022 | 0.01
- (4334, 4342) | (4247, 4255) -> -0.3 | 0.573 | 0.09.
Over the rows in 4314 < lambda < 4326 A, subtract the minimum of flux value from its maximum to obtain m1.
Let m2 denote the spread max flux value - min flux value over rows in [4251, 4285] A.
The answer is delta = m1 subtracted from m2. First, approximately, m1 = 0.34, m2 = 0.302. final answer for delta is 0.0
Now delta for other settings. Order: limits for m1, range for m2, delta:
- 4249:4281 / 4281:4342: 0.6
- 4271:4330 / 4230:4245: -0.3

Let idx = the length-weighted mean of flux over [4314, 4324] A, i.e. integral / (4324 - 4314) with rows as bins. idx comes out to 1.66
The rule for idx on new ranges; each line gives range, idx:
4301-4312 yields 1.53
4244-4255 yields 1.54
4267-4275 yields 1.38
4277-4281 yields 1.49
